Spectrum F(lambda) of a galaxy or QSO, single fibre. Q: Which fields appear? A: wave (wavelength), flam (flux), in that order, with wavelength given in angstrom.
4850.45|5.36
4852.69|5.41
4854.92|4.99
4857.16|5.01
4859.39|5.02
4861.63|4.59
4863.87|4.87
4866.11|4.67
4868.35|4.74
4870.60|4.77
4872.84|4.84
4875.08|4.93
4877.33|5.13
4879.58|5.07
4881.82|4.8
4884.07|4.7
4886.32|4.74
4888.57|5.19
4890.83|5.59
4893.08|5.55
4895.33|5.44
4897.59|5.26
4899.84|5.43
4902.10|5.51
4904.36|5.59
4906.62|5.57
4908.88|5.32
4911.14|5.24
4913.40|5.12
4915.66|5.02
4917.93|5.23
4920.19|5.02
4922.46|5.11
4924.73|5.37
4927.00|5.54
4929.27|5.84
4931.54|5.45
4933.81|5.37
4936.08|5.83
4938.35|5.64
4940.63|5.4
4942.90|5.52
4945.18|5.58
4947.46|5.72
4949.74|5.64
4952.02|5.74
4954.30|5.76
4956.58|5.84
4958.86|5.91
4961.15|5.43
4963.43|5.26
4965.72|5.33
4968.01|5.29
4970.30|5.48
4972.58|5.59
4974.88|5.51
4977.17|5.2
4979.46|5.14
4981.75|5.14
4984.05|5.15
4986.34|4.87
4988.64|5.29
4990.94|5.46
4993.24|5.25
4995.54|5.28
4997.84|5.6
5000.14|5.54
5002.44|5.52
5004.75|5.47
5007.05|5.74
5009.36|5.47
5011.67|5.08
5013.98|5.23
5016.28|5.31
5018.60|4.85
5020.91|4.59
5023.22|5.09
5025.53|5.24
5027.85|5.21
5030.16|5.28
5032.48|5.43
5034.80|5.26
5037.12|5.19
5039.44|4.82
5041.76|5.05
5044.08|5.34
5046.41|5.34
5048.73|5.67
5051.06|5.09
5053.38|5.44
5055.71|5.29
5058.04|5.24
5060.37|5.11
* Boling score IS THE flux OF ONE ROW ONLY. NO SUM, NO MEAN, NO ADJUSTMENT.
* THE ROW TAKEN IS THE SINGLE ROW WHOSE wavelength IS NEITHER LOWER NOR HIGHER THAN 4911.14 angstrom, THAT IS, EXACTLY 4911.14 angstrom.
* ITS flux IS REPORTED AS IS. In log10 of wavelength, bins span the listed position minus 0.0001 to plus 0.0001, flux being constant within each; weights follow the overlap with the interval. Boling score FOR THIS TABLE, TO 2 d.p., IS 5.24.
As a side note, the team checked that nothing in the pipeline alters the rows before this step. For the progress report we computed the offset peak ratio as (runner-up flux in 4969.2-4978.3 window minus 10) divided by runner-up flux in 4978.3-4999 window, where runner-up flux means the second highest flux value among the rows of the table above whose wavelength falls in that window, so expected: -0.82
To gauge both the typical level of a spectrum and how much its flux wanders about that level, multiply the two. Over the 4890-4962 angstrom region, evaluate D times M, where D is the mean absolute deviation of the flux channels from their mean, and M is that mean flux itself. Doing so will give 1.06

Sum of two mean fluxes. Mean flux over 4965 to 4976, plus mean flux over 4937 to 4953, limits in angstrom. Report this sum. 11.05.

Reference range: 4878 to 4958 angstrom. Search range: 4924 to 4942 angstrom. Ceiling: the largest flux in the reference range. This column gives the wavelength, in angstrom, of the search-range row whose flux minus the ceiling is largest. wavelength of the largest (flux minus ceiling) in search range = 4929.27 angstrom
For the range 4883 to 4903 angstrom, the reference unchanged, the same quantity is 4890.83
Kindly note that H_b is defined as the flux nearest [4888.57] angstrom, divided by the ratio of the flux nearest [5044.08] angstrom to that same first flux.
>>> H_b 5.04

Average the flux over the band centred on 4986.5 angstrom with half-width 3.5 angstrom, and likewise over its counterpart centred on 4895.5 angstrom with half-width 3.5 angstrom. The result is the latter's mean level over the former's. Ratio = 1.06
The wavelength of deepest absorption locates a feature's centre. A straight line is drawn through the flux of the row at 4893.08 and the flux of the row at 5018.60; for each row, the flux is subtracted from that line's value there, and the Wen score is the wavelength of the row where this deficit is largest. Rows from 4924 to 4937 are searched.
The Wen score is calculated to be 4924.73 angstrom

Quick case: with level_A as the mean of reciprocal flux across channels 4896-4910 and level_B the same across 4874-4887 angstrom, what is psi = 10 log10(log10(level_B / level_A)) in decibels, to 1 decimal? -13.3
